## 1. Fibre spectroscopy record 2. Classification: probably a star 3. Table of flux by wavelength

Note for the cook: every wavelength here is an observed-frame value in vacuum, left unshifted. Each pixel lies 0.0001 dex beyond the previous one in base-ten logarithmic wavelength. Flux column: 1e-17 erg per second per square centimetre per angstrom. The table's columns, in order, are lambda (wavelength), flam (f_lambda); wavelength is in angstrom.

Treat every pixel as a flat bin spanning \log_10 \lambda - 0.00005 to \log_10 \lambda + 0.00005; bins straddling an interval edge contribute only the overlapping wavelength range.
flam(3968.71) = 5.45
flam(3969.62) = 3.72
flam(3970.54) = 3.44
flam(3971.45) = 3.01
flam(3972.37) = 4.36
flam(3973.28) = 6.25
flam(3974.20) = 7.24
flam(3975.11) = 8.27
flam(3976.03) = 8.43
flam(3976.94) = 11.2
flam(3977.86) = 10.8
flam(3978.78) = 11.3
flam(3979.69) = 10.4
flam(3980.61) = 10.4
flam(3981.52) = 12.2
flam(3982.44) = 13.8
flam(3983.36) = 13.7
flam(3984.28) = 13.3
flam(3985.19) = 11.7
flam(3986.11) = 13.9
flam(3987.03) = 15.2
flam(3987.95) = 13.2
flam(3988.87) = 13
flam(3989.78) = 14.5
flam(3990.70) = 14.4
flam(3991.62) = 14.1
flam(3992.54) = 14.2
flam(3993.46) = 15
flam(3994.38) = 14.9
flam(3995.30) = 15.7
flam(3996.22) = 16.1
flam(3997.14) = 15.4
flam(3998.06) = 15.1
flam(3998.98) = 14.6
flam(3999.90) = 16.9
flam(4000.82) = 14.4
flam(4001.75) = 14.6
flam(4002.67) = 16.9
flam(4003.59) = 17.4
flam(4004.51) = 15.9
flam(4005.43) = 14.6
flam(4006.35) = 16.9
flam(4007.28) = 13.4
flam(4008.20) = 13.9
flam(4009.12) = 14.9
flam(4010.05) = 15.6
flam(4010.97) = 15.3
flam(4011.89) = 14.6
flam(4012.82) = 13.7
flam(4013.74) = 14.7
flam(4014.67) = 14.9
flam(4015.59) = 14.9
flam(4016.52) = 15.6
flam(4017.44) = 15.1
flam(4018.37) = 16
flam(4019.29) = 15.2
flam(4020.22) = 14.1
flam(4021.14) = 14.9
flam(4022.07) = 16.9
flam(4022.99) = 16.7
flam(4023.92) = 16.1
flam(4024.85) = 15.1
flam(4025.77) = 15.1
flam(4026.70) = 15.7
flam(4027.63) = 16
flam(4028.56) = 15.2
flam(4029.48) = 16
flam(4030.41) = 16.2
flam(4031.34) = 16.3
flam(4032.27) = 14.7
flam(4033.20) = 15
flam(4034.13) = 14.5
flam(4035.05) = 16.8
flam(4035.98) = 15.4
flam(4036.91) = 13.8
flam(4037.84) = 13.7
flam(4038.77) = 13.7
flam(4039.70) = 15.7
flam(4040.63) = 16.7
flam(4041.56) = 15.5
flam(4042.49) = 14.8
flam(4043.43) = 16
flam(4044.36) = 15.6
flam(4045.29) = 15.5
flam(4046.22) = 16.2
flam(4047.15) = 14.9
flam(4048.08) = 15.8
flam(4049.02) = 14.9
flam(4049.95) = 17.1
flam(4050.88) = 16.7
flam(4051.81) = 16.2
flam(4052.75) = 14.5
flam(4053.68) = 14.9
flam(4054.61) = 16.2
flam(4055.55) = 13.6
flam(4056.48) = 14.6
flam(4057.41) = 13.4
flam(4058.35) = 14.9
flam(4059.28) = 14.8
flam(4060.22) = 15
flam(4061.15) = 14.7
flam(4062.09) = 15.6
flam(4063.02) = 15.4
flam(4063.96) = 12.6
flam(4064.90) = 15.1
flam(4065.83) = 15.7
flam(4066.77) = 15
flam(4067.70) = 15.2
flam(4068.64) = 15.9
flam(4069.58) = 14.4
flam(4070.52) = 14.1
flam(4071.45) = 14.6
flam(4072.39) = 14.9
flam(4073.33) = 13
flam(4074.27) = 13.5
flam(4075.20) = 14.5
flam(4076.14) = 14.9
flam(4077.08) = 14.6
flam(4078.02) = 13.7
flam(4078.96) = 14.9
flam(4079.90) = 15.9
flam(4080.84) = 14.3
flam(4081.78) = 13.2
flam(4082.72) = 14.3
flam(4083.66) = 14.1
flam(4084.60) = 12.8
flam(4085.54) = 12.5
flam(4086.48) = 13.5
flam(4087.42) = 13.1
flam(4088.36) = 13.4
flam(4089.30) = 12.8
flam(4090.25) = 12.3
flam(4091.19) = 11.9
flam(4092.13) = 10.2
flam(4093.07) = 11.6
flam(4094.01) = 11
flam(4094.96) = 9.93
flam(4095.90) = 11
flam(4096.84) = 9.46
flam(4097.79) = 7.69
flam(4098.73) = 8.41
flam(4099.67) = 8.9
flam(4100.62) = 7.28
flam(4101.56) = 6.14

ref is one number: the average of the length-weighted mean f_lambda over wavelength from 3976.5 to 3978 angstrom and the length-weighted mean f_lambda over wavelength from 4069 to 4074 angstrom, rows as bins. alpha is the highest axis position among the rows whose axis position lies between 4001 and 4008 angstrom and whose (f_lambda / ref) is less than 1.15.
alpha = 4007.28 angstrom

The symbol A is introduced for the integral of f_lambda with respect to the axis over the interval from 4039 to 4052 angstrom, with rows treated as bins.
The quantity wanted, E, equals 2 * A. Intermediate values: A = 205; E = 410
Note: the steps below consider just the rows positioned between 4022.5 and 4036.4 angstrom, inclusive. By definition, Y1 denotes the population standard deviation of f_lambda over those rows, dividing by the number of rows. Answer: 0.7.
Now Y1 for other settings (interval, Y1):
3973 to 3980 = 1.8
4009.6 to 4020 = 0.6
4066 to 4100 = 2.1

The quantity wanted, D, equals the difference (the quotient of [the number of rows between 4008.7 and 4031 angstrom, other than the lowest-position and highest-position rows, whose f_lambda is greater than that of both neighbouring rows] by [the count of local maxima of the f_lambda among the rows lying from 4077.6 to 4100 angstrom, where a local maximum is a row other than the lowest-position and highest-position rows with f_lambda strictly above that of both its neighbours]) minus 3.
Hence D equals -2.17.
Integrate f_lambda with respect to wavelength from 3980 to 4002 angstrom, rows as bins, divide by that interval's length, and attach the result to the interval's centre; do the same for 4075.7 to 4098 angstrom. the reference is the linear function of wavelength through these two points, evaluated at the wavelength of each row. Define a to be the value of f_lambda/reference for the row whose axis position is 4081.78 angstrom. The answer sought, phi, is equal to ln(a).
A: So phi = 0.03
